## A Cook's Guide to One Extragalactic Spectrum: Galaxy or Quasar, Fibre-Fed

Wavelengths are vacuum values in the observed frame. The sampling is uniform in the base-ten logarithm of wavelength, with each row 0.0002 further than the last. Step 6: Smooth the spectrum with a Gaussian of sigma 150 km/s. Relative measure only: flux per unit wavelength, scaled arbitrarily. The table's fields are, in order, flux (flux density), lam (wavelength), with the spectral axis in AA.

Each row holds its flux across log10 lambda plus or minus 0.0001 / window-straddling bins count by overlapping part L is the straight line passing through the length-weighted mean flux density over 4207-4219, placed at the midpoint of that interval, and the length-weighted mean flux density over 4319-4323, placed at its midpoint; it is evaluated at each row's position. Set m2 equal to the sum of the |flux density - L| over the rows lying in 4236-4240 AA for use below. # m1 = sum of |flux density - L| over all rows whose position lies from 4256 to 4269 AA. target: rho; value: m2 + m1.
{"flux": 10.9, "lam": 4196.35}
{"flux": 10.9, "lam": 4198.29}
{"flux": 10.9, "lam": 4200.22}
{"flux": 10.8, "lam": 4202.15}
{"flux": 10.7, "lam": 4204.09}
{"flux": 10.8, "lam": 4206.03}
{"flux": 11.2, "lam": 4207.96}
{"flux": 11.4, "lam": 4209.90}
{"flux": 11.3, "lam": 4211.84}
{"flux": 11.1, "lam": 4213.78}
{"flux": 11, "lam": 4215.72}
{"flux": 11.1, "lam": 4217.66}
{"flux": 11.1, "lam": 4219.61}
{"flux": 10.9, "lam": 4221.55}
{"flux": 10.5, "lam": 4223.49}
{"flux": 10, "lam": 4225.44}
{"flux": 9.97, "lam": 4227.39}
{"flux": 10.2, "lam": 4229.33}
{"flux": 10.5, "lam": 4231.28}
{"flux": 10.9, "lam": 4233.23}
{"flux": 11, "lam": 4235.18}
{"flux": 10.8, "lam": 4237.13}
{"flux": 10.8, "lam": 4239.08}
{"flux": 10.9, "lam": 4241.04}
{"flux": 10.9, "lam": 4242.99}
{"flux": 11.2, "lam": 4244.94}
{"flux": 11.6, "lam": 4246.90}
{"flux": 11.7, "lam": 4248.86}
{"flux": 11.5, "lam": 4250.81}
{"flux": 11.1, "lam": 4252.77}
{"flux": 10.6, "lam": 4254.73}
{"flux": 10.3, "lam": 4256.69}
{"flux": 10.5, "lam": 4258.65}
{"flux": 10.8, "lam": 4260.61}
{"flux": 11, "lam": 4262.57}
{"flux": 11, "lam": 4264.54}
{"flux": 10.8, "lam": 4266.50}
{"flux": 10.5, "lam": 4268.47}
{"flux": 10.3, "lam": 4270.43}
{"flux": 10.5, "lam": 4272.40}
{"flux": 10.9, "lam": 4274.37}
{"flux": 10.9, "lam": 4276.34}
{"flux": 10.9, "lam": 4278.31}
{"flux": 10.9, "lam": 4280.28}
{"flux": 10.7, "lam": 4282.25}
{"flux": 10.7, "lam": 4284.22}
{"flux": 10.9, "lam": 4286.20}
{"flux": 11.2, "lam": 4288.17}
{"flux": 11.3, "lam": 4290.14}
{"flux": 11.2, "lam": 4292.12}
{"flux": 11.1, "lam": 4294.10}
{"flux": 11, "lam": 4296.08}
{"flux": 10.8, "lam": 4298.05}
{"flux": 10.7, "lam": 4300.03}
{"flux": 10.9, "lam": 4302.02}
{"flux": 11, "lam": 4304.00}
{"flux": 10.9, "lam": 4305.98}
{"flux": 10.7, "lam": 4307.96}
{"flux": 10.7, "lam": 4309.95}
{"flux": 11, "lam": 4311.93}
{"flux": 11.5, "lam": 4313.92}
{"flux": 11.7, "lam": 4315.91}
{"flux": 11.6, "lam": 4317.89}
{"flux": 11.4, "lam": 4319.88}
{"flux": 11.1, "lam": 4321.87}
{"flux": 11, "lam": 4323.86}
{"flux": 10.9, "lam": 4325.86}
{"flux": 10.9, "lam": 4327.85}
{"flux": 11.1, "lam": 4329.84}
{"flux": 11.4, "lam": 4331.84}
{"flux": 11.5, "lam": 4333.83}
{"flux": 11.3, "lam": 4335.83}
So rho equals 4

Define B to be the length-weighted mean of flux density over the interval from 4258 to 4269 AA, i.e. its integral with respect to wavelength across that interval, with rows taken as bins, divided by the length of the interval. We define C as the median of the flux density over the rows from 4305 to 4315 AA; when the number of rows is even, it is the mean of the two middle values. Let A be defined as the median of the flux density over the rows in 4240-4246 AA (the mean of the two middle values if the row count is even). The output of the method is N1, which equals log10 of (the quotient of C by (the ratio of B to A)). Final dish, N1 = 1.042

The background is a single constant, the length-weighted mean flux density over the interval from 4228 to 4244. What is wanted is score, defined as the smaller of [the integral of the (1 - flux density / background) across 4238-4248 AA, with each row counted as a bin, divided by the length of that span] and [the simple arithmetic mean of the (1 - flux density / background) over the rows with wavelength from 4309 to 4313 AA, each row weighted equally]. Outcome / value -0.032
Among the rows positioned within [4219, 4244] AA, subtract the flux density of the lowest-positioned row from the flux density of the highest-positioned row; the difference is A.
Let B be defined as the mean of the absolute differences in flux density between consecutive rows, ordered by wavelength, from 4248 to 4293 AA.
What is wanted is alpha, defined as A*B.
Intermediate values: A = -0.20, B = 0.195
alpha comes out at -0.04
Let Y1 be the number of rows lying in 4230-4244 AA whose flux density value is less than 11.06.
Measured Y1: 7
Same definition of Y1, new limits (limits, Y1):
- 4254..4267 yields 7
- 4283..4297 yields 3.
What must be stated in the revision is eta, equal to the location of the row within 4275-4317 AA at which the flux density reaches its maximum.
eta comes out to 4315.91 AA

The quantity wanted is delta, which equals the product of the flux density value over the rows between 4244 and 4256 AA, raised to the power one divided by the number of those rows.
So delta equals 11.3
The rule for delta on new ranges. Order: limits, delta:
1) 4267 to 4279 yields 10.7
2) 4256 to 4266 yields 10.7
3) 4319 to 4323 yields 11.2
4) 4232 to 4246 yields 10.9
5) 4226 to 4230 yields 10.1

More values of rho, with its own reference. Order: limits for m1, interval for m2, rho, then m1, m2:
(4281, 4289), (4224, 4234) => 6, 1.4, 4.4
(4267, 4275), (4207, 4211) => 3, 2.6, 0.3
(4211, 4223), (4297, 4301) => 2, 0.8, 1.0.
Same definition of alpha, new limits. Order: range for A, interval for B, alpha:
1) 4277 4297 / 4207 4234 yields 0.02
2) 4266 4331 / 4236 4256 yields 0.07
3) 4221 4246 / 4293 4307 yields 0.04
